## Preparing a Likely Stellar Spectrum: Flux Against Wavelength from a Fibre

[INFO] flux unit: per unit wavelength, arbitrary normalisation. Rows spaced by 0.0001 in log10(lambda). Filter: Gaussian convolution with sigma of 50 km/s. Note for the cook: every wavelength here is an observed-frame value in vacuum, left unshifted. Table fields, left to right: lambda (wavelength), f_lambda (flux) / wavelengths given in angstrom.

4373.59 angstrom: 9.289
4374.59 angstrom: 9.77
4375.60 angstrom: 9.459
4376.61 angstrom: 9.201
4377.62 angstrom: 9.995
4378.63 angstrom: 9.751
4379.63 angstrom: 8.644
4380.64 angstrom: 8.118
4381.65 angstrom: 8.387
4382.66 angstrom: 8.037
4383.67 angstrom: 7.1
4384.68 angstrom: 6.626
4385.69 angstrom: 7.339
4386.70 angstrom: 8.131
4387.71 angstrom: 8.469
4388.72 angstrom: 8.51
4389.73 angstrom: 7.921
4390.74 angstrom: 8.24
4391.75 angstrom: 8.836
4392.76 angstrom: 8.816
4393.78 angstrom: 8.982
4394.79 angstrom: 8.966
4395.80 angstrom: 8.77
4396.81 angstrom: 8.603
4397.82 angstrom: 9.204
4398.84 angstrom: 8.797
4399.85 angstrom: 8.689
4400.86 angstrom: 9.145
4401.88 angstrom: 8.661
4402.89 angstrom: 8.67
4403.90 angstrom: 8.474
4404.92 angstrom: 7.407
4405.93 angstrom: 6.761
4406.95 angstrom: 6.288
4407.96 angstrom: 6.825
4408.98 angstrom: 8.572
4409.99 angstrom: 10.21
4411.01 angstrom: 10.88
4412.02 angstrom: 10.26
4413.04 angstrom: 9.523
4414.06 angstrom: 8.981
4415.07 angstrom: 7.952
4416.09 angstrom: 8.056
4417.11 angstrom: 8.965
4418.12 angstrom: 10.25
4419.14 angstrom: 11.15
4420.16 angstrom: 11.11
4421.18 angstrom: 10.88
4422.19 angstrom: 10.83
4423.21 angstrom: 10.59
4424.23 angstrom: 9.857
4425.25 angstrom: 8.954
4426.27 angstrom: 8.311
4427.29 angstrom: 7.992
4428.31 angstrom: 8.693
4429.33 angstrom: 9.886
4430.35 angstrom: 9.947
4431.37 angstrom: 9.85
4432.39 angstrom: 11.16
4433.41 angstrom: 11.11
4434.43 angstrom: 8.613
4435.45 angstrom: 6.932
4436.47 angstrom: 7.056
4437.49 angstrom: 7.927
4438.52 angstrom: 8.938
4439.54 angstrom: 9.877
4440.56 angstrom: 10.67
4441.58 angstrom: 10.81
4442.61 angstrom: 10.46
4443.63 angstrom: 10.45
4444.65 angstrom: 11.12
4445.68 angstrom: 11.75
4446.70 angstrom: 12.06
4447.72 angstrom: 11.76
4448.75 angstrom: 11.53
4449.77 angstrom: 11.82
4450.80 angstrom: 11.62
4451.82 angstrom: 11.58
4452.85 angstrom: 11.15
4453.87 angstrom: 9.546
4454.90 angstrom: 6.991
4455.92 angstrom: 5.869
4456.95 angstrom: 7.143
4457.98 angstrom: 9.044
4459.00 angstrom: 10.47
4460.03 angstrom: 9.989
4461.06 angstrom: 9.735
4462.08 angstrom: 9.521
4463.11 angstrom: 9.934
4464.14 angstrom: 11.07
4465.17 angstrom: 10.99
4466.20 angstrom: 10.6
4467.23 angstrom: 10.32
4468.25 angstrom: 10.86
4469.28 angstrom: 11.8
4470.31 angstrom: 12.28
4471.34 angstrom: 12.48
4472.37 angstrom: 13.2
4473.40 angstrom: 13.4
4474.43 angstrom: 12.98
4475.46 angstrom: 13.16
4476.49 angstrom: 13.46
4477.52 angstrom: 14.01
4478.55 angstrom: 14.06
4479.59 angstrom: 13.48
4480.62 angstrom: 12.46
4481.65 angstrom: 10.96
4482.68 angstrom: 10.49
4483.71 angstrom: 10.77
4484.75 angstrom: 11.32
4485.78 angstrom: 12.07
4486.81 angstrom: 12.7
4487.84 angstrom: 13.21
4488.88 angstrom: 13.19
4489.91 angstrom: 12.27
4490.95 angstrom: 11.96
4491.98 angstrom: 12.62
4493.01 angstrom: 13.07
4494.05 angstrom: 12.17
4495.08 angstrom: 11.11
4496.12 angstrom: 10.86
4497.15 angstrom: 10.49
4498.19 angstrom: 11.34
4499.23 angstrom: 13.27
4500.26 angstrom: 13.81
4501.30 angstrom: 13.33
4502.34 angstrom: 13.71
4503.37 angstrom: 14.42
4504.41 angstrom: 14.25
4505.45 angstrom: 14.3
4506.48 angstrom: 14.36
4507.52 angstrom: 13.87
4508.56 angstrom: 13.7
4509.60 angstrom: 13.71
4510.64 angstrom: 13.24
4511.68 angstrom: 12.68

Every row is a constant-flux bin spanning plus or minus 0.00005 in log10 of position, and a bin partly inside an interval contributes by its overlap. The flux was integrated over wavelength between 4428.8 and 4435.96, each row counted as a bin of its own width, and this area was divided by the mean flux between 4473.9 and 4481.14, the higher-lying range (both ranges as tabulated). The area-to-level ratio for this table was 5.2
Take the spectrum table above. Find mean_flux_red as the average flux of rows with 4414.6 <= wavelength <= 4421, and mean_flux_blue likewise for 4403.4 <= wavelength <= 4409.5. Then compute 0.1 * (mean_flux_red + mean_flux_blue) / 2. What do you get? 0.85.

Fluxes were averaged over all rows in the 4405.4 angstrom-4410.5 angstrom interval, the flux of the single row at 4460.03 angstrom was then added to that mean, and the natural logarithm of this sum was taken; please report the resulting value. 2.87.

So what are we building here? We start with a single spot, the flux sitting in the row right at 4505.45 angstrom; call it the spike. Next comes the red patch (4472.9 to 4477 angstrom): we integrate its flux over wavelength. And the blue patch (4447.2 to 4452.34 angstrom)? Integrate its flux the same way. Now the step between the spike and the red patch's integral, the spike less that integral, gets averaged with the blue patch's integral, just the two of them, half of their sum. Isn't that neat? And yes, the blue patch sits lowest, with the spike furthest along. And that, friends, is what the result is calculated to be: 10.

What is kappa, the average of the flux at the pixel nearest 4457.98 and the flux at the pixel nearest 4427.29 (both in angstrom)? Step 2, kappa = 8.5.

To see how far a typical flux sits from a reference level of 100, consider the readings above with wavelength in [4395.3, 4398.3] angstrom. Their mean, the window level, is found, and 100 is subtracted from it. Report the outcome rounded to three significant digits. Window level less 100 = -91.1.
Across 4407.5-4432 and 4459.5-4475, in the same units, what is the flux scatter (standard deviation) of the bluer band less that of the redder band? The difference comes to -0.1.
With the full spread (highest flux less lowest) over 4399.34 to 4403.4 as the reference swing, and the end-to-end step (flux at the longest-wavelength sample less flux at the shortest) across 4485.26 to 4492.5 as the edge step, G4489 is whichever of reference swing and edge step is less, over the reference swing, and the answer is 1.0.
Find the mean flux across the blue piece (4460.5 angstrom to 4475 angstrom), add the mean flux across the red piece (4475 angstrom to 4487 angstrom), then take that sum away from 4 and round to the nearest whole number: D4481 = -20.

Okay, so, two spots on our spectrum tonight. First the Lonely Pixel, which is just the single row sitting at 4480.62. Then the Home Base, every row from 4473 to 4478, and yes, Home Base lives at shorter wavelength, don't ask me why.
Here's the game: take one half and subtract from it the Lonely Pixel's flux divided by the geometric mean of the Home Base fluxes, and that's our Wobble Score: -0.43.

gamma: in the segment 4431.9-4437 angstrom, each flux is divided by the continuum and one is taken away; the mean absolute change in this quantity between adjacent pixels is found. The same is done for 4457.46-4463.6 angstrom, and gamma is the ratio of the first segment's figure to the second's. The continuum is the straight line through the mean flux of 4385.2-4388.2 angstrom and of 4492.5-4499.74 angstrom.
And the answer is 2.14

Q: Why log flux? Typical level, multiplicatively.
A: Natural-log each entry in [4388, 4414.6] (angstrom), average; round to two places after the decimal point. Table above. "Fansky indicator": 2.15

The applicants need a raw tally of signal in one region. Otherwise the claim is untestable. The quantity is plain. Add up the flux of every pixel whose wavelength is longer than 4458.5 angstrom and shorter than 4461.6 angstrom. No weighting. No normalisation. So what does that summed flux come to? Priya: 30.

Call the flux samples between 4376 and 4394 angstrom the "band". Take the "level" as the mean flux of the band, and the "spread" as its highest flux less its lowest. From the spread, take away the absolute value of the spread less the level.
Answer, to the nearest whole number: -2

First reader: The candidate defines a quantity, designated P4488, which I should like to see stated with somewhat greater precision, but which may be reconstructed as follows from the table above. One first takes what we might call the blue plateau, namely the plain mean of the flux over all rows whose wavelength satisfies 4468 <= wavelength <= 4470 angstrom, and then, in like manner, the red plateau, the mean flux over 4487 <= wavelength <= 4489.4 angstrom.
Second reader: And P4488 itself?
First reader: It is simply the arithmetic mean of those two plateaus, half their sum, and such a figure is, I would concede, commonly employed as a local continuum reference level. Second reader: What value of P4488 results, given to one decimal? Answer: 12.3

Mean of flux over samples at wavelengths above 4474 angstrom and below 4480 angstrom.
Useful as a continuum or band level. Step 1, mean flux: 13.5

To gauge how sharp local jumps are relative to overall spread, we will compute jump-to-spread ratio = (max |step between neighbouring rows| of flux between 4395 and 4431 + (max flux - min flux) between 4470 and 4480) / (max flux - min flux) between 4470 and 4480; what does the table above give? 2.0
